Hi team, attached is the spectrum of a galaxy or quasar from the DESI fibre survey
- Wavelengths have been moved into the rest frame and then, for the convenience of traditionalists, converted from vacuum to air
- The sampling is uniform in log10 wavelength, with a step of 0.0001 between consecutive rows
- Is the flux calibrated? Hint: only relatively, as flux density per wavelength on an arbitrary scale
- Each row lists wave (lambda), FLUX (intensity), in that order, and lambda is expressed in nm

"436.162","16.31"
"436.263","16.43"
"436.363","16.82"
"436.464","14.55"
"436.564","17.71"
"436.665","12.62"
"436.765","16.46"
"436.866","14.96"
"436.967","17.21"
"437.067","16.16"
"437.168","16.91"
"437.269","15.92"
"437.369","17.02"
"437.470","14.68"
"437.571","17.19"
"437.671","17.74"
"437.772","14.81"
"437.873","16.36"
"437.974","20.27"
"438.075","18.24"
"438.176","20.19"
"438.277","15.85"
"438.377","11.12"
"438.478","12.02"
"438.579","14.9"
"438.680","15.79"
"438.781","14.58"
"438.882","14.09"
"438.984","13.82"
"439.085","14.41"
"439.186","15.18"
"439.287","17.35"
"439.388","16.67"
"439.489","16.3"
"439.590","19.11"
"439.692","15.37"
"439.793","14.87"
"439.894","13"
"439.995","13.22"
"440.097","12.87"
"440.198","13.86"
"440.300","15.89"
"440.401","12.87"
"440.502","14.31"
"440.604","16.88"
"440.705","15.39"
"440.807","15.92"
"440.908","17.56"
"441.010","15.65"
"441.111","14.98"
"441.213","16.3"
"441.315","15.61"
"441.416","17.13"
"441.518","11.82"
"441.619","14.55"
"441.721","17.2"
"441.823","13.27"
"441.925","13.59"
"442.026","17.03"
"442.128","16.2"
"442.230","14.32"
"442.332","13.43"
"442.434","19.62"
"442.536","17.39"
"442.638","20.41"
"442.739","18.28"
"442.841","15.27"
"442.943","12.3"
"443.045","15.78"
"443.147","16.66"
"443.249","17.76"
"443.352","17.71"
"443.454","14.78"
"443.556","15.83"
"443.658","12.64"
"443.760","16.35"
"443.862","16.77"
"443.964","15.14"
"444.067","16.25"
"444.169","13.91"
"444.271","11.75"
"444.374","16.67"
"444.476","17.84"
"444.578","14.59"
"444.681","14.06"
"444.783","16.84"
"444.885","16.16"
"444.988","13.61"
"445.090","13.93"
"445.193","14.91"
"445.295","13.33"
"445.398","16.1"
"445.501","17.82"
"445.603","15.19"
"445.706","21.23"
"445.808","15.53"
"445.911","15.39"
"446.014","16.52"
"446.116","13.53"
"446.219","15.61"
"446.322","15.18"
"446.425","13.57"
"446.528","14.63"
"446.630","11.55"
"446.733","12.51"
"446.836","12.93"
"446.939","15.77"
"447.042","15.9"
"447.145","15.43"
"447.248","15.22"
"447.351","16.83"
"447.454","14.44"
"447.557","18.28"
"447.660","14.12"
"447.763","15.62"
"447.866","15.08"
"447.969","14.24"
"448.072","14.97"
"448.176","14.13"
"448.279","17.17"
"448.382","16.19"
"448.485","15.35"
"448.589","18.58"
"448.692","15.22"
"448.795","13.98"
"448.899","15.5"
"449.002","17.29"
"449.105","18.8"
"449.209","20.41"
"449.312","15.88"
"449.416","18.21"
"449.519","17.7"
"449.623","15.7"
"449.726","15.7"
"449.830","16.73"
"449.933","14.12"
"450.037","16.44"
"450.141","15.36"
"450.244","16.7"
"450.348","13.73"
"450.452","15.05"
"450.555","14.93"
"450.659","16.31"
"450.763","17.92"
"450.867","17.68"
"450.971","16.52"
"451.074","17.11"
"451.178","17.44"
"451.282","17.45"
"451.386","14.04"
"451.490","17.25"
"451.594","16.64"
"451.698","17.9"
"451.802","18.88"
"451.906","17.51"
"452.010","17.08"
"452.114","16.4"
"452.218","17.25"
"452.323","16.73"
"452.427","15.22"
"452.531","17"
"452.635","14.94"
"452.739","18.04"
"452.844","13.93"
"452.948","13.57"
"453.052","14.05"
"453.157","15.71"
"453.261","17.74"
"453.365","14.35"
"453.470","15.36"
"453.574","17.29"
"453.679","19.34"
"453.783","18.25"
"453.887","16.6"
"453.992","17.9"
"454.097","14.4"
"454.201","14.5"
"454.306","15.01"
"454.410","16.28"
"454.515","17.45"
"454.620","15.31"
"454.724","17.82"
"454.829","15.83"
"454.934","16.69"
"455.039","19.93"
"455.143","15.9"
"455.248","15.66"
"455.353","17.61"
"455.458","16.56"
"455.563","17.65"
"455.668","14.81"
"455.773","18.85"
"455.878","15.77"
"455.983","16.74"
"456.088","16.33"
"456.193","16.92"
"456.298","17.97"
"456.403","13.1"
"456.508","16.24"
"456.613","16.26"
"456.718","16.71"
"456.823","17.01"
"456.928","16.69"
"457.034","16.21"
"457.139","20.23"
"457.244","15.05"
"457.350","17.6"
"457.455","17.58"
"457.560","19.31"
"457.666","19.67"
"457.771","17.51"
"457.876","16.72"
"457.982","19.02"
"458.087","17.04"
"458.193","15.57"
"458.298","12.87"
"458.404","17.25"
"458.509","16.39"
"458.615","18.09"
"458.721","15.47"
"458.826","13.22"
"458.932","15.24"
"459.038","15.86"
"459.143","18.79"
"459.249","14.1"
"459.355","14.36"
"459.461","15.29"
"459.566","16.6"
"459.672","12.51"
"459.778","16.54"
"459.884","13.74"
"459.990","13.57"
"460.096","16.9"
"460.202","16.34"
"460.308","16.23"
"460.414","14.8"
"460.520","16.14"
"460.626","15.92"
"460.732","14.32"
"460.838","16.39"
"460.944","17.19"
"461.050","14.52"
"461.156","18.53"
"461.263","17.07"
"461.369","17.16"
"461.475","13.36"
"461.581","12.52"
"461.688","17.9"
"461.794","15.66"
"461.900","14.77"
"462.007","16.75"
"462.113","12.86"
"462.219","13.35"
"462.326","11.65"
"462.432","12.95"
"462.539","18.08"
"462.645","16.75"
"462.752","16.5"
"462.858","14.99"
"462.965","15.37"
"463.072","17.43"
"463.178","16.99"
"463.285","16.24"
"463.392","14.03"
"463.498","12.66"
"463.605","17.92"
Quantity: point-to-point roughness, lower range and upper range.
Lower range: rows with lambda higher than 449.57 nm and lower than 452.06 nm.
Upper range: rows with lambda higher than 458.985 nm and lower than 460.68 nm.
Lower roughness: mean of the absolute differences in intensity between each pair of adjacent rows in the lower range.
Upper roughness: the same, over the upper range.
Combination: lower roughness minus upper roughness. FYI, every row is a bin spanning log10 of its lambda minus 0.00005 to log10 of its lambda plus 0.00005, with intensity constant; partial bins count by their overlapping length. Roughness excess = -0.6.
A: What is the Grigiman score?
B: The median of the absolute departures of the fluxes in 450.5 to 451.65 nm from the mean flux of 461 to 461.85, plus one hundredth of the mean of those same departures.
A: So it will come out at 1.4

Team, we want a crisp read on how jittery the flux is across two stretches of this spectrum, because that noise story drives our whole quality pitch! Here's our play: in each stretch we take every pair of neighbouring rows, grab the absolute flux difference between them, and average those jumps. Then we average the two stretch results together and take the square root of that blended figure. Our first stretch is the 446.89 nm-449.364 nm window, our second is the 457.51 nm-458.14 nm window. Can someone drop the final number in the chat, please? 1.28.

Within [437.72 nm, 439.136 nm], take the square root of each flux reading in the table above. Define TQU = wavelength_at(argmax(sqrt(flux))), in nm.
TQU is 437.974 nm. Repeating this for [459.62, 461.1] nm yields 460.944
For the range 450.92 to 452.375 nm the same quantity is 451.802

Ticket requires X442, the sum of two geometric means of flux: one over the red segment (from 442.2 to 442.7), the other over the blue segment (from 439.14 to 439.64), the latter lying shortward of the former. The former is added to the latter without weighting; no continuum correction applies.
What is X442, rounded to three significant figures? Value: 33.7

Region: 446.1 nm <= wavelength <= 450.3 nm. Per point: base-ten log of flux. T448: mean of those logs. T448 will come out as 1.19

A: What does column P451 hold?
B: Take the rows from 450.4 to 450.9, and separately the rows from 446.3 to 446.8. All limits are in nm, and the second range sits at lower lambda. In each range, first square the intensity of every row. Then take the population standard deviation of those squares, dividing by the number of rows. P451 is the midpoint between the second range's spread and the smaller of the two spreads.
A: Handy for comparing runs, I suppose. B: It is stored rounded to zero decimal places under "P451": 36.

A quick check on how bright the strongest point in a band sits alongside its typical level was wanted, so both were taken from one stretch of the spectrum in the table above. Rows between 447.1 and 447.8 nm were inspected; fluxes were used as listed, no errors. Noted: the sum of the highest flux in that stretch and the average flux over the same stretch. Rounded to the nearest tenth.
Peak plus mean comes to 34.0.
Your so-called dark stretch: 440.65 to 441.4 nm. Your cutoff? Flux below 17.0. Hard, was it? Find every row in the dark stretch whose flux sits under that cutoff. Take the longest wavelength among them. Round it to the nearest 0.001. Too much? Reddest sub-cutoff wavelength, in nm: 441.315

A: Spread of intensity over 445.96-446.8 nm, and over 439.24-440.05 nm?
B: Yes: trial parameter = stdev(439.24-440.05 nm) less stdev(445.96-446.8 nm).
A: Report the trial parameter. 0.4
